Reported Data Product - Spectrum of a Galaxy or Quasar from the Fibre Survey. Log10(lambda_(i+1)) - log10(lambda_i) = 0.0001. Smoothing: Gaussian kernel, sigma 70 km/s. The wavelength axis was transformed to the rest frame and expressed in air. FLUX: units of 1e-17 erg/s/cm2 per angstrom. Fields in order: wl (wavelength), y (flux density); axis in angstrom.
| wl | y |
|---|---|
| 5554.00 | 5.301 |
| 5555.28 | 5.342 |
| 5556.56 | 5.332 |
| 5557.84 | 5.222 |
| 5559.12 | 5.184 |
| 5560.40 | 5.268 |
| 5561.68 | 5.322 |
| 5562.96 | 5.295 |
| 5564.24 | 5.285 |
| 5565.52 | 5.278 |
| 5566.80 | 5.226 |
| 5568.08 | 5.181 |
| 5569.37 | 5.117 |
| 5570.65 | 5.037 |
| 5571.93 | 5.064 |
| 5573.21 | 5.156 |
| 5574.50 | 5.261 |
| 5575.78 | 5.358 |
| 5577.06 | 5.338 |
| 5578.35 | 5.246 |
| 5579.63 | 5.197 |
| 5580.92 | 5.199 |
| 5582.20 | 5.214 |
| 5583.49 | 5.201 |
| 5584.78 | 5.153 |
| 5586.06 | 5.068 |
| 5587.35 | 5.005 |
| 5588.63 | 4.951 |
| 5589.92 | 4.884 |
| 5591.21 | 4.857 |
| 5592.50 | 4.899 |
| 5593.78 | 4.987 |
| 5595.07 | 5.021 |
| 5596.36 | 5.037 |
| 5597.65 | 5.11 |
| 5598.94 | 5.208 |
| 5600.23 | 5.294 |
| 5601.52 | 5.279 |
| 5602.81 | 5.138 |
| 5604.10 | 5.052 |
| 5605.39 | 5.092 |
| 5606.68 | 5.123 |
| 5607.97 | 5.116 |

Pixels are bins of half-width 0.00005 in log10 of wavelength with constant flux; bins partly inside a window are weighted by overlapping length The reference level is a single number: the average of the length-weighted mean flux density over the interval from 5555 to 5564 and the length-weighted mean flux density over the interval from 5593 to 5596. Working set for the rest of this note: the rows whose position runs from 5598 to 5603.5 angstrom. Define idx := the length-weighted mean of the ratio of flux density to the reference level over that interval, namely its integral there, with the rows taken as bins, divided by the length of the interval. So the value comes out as 1.01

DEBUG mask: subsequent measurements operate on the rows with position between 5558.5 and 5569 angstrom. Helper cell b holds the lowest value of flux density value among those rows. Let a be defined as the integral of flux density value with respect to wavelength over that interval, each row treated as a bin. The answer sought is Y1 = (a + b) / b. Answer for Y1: 11.6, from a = 55.1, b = 5.181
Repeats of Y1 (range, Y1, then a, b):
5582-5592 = 11.4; 50.3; 4.857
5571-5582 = 12.3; 57.5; 5.064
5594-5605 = 12.2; 56.5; 5.021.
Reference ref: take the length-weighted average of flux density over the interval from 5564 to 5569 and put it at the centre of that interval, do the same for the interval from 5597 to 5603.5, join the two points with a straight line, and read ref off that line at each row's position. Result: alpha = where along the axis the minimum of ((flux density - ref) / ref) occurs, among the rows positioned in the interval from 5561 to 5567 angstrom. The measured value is 5566.80 angstrom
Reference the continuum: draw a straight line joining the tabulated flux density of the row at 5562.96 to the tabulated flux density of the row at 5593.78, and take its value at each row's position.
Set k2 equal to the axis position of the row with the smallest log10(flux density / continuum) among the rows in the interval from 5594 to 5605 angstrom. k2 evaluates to 5595.07 angstrom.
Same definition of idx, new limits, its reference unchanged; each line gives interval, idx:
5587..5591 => 0.96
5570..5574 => 0.99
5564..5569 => 1.02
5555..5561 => 1.02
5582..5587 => 1.00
